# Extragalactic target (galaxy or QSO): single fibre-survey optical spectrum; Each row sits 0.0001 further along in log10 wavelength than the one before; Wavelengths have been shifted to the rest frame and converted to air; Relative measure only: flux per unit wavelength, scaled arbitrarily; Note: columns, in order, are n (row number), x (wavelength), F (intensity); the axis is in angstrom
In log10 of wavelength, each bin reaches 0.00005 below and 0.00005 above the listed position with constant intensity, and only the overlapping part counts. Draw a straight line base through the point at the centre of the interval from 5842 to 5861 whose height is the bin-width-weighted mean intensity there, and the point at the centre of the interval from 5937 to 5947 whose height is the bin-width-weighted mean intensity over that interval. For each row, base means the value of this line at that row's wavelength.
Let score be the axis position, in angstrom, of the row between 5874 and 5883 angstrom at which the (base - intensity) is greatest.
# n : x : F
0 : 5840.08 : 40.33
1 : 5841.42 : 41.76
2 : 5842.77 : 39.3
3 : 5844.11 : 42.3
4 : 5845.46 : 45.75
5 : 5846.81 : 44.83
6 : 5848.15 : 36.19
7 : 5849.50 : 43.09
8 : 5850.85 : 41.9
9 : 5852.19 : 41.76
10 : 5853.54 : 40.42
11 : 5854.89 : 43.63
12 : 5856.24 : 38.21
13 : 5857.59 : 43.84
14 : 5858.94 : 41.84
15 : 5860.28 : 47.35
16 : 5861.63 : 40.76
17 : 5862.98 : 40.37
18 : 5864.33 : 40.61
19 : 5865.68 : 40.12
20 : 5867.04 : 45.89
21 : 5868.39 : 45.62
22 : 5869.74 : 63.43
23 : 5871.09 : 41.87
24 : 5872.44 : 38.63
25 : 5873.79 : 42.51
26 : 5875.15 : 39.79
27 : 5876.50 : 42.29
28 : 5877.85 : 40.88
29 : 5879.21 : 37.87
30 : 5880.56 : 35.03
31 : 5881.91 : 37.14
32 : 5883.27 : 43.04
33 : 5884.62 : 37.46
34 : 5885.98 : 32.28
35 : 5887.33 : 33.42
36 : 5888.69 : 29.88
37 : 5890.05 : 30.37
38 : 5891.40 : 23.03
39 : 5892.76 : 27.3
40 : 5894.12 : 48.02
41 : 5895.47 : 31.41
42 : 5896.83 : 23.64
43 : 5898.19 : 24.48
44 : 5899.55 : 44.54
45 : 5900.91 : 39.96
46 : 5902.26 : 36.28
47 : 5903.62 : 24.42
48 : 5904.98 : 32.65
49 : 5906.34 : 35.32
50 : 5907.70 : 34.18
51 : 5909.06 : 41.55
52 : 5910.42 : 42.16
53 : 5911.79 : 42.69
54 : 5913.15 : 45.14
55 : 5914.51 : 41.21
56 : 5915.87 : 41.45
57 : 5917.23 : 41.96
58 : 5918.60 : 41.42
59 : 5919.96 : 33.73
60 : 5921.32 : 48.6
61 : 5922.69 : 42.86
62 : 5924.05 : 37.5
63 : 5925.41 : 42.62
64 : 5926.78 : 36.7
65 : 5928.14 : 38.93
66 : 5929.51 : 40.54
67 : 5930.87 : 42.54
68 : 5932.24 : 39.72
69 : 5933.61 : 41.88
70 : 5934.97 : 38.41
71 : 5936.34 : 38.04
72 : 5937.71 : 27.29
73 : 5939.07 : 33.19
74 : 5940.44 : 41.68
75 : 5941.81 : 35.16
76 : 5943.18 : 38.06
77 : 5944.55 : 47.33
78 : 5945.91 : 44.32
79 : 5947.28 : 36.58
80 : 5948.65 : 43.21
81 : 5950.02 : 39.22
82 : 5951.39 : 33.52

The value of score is 5880.56 angstrom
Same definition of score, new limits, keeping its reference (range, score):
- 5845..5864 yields 5848.15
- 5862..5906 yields 5891.40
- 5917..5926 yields 5919.96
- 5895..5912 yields 5896.83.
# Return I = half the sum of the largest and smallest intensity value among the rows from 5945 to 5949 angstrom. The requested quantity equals 40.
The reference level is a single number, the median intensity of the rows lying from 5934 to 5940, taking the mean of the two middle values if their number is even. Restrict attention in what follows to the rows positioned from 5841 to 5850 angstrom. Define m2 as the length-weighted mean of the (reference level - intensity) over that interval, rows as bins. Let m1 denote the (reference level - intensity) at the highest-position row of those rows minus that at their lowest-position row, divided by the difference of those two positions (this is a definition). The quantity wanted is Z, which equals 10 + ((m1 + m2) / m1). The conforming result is 49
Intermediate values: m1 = -0.2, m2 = -6.3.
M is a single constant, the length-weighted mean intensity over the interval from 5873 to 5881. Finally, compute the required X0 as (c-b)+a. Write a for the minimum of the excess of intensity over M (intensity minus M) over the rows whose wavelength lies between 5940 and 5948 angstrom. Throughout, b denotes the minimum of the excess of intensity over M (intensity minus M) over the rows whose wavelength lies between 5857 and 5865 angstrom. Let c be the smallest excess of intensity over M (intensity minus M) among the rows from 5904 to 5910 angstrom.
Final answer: -12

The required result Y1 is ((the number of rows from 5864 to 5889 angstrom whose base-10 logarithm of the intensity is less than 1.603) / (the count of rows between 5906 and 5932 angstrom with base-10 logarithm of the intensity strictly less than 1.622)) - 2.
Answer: -1.2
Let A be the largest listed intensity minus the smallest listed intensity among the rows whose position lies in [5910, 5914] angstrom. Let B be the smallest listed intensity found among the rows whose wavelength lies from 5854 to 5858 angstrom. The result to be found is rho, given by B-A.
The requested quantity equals 35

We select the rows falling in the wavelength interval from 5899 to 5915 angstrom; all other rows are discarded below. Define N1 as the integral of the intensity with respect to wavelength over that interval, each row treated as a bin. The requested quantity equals 612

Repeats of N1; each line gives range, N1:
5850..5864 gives 588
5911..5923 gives 505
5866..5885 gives 803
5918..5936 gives 727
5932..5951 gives 737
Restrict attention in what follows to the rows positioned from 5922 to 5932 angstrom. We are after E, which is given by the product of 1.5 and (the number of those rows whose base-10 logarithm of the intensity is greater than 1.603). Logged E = 6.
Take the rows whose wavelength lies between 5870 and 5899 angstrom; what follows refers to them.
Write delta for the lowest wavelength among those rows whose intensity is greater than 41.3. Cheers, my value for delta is 5871.09 angstrom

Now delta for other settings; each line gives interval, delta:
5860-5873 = 5860.28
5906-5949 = 5909.06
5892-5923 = 5894.12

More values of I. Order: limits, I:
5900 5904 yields 32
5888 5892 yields 27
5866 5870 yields 55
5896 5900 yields 34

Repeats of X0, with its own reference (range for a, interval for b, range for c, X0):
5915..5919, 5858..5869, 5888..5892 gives -16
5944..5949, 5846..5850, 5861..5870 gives 1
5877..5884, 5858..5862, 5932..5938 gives -18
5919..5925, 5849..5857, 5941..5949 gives -9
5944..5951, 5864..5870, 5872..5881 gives -8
